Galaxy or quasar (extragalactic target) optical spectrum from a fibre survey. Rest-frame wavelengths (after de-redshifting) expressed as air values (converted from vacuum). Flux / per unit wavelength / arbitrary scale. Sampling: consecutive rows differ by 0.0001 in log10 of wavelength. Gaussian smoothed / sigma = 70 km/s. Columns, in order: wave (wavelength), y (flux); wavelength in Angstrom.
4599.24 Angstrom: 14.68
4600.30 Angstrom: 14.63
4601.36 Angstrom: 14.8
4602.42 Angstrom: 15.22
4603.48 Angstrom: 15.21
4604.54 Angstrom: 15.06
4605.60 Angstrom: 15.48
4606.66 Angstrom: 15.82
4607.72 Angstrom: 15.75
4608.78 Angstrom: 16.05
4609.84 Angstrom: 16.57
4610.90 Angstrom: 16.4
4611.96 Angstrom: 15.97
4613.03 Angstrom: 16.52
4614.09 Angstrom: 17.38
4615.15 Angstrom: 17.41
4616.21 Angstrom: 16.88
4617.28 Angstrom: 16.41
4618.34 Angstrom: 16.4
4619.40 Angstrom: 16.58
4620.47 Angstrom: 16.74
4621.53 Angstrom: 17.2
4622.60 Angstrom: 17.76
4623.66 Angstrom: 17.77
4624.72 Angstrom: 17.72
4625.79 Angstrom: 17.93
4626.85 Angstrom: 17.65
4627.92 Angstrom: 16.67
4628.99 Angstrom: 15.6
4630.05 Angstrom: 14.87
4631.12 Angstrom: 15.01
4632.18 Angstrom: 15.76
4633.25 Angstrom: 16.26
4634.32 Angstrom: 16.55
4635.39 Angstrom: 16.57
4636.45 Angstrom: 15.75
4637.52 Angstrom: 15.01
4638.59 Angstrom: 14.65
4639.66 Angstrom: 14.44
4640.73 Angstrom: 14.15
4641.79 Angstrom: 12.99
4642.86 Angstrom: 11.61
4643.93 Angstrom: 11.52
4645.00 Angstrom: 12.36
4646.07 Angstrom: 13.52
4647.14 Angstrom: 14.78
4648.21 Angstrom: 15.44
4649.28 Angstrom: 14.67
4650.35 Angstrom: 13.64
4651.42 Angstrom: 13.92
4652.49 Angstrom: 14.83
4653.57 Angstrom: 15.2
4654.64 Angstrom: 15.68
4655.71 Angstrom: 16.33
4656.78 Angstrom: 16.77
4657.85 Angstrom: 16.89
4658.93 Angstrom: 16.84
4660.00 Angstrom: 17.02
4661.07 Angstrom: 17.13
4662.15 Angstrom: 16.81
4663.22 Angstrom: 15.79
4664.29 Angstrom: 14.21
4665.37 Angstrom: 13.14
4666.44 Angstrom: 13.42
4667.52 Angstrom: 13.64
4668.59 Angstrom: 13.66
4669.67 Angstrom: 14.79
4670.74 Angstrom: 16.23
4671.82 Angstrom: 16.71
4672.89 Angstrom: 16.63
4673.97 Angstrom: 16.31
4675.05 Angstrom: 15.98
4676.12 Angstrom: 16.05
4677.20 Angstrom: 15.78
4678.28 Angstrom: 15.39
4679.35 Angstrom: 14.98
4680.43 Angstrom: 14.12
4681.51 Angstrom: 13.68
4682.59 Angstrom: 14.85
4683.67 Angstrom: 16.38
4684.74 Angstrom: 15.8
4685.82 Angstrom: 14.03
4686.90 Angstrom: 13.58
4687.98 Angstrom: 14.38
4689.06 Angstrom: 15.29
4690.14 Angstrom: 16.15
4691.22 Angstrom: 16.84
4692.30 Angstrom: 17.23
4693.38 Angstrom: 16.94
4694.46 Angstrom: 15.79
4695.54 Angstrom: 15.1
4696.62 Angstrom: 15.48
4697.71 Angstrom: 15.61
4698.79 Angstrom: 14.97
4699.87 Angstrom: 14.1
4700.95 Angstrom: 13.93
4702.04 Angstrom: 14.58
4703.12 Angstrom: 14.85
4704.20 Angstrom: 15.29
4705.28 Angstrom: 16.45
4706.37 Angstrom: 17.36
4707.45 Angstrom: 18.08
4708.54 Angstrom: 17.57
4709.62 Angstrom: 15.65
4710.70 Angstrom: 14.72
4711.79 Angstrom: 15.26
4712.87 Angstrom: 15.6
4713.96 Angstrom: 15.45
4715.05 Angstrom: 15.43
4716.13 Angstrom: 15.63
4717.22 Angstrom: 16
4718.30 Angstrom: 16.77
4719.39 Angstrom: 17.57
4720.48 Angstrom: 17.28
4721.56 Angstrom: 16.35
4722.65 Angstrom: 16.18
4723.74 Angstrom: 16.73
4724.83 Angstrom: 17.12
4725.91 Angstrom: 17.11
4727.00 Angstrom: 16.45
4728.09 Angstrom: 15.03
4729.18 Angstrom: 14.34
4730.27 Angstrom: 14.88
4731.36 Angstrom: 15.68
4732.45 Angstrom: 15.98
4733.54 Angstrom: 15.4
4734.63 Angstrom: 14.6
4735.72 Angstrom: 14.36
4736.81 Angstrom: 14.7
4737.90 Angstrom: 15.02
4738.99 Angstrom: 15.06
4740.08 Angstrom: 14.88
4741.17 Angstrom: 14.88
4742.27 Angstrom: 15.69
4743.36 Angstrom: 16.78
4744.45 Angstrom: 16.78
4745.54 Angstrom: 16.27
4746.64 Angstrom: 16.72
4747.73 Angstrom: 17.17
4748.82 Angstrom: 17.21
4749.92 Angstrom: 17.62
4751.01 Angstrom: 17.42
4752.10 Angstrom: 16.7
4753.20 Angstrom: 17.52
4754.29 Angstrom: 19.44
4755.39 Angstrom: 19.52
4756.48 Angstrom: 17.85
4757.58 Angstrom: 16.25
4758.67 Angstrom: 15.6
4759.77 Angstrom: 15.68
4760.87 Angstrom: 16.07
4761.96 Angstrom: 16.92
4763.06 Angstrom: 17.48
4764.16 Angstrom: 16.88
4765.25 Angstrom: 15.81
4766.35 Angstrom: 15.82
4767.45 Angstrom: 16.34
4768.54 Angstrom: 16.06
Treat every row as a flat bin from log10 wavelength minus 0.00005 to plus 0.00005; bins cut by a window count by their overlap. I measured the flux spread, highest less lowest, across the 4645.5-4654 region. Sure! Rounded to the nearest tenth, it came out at 1.9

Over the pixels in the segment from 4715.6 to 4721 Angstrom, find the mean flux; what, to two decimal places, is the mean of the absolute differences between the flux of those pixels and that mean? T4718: 0.67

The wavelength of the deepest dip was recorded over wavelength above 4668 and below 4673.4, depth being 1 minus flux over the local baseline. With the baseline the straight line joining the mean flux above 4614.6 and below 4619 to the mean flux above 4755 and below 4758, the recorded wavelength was 4668.59 Angstrom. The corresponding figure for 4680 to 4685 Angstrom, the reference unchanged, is 4681.51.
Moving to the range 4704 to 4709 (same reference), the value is 4704.20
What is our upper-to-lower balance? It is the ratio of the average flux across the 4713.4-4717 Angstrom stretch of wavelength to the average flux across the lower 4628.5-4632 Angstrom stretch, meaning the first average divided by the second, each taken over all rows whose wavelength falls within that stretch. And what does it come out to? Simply 1.02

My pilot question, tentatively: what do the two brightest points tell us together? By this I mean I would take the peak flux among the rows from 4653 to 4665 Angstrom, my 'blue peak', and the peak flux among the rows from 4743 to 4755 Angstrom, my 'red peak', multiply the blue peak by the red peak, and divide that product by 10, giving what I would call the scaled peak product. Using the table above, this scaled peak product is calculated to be 33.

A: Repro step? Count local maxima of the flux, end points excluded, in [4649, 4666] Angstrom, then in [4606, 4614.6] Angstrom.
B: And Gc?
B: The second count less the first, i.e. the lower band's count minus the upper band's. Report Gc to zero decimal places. -1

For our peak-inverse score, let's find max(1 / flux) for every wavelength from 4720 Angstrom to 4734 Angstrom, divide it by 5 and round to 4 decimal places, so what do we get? 0.0139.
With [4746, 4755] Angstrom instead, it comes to 0.0120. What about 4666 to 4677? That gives 0.0149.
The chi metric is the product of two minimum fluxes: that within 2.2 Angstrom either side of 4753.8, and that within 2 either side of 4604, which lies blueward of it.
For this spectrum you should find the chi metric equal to 252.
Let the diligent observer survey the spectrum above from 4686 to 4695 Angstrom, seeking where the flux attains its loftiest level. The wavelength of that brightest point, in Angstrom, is 4692.30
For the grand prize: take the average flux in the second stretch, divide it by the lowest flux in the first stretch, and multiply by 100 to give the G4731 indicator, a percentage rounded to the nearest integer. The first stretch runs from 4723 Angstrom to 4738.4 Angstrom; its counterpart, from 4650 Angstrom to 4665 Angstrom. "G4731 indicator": 110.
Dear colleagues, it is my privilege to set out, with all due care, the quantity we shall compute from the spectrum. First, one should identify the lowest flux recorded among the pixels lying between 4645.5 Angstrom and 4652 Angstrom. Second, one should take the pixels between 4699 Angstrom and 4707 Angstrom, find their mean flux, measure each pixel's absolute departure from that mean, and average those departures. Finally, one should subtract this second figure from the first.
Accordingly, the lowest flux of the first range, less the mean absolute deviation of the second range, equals 12.5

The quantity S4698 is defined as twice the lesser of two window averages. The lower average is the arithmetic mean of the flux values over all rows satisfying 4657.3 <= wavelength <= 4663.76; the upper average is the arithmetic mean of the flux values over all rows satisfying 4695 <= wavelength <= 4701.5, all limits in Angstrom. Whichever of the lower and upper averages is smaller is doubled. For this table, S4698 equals 29.7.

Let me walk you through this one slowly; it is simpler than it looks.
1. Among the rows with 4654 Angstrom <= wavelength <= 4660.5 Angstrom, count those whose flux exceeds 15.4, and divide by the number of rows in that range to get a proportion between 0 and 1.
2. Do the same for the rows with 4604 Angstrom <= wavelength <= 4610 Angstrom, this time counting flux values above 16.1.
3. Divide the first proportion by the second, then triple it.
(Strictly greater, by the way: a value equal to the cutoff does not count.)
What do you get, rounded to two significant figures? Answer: 18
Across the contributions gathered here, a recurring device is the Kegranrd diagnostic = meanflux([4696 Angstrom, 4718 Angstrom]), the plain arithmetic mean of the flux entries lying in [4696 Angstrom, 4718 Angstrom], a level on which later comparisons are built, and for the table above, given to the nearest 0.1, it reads 15.6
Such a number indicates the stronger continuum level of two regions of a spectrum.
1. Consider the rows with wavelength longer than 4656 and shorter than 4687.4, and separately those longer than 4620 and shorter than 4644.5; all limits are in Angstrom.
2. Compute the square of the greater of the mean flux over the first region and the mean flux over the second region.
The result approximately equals 245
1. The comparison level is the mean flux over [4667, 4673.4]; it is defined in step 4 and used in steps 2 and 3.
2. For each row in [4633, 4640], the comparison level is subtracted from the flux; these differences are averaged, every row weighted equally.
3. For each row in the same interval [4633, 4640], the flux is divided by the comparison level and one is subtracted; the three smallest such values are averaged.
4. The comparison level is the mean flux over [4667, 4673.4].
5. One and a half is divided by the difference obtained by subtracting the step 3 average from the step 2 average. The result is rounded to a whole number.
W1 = 4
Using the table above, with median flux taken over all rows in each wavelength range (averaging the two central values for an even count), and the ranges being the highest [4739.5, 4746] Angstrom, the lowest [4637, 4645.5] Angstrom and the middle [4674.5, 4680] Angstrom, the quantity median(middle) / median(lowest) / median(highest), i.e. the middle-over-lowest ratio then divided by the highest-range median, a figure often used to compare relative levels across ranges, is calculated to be 0.073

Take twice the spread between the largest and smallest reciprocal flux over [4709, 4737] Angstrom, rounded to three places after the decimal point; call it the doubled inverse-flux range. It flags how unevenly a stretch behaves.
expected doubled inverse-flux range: 0.026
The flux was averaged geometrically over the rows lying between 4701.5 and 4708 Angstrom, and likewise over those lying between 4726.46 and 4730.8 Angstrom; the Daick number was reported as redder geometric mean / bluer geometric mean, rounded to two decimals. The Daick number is 0.94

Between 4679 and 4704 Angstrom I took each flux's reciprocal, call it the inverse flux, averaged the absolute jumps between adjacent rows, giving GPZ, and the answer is 0.0031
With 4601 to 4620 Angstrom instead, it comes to 0.0012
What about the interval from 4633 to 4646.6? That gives 0.0034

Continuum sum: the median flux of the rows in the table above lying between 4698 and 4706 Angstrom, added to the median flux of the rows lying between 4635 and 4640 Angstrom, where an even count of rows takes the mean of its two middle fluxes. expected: 29.9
